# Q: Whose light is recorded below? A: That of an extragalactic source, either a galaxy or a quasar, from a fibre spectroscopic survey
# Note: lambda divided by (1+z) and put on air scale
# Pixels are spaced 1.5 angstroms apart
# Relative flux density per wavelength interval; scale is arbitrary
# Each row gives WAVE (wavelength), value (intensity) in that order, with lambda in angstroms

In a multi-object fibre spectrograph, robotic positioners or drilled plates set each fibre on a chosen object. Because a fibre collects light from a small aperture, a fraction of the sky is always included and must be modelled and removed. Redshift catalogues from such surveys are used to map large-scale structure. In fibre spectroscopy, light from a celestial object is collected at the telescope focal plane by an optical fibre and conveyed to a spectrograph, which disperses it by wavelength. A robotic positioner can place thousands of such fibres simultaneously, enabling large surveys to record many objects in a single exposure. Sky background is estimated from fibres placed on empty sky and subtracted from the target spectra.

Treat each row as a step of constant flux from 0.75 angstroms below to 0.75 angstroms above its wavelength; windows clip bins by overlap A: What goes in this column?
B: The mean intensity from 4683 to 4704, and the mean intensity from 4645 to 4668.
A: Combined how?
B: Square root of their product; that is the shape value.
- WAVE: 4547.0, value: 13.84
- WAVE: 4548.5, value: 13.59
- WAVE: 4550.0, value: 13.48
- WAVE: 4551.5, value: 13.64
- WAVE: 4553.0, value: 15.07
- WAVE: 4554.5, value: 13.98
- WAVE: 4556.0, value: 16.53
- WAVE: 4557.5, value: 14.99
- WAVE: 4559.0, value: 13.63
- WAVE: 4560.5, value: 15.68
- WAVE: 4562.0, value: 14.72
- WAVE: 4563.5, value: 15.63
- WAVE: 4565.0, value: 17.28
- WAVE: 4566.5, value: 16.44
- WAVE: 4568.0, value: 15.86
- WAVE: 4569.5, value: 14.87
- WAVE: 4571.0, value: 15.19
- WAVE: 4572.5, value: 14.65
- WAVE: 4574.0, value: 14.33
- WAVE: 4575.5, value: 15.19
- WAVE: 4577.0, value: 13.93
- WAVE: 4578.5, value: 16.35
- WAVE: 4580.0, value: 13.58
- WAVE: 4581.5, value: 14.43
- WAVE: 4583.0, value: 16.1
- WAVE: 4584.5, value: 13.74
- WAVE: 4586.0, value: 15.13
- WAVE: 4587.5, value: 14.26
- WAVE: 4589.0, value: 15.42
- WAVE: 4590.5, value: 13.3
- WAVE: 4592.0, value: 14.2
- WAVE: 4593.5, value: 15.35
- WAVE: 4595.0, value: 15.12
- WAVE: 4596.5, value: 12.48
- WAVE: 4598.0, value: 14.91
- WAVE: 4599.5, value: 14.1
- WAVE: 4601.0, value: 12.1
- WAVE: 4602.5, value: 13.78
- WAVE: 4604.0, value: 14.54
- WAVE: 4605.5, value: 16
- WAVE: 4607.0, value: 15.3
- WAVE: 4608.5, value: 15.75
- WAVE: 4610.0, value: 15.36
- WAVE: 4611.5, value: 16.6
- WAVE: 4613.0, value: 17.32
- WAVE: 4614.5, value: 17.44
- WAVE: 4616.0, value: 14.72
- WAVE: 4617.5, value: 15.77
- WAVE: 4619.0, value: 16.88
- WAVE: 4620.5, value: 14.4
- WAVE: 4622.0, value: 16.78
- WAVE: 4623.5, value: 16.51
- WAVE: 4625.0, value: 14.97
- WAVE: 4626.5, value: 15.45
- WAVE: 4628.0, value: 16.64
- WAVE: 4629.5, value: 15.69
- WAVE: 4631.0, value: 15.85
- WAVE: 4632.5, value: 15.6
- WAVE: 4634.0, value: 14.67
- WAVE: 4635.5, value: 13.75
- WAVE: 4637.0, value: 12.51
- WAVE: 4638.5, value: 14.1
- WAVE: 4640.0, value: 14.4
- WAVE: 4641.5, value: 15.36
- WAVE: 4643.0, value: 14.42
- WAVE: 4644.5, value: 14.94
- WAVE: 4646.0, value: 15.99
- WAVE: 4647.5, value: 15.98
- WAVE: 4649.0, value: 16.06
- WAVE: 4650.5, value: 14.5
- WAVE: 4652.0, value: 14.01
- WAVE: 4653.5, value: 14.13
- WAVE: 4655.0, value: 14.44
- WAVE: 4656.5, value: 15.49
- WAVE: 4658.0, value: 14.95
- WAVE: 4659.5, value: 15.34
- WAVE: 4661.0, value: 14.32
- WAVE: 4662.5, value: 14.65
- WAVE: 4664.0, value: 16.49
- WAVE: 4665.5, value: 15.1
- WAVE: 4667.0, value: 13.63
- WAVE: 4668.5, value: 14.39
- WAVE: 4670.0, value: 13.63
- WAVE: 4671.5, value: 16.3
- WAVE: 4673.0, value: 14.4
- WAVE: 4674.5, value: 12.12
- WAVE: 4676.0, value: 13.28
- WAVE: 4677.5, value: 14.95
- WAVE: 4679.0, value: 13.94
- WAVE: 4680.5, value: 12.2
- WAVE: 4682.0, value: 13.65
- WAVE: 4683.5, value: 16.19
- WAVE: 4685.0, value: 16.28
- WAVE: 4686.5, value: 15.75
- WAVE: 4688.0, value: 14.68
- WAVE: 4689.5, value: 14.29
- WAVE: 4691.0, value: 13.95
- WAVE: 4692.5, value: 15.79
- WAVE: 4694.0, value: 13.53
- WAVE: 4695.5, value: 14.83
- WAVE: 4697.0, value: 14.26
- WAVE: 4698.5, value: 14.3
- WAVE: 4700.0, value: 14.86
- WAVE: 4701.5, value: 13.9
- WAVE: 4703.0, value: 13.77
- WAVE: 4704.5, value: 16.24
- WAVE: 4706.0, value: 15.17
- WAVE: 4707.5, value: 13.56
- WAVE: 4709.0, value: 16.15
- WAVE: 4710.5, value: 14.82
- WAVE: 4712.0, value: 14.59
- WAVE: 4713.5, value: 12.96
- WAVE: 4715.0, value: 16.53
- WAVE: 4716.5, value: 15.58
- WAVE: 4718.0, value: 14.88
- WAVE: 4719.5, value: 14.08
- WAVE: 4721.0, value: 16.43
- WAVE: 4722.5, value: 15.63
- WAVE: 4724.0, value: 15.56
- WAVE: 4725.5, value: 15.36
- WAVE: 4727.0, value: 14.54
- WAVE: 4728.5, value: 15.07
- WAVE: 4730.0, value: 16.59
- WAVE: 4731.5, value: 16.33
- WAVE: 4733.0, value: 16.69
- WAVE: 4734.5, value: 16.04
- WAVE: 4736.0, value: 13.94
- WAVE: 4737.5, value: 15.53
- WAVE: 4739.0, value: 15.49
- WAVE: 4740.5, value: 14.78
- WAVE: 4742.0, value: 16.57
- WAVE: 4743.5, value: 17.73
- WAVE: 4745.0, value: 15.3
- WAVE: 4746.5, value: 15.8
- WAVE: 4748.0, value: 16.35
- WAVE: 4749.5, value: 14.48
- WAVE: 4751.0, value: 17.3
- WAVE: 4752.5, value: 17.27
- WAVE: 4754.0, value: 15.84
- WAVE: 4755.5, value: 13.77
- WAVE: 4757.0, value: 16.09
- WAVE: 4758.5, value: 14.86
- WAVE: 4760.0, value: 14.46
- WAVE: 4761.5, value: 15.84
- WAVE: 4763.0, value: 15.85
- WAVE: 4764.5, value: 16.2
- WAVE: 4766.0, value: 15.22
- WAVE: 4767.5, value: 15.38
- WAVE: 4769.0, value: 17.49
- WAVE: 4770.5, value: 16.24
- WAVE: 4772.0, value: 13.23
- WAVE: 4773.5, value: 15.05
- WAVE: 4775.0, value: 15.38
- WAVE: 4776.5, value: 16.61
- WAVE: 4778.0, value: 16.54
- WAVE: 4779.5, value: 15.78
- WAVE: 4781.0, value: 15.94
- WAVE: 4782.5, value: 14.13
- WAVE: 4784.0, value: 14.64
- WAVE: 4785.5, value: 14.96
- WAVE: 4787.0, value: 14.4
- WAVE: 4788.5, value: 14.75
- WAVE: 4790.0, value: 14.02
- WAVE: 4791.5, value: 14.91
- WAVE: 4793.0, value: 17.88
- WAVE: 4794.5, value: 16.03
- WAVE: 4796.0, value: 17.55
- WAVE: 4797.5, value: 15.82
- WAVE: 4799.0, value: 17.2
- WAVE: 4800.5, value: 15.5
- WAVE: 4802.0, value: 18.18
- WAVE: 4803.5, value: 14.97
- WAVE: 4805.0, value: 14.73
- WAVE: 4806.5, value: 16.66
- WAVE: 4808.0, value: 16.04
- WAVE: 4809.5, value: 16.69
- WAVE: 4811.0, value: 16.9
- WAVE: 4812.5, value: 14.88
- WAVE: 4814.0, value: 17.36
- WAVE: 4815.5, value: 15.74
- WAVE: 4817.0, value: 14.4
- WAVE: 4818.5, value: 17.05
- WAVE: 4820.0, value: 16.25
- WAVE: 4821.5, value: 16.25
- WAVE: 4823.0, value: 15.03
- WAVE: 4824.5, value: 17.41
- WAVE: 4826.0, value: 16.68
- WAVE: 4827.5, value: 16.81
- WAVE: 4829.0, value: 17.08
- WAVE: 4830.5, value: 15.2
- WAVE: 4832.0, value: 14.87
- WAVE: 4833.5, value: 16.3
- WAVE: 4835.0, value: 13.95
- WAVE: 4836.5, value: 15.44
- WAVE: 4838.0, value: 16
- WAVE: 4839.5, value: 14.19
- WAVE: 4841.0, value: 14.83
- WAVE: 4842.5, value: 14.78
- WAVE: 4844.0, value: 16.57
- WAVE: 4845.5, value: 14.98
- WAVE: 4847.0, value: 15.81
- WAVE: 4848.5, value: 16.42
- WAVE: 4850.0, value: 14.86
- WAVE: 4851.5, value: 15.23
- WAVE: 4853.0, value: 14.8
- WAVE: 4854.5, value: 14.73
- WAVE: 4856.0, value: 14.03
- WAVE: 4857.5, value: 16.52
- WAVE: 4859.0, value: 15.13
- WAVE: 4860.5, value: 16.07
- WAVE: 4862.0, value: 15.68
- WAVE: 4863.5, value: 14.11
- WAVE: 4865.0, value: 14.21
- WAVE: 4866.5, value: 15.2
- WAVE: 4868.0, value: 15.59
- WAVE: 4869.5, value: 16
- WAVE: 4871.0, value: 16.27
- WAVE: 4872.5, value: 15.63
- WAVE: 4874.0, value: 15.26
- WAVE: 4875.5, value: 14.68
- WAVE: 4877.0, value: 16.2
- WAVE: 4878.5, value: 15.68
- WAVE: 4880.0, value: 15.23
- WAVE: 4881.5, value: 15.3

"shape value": 14.87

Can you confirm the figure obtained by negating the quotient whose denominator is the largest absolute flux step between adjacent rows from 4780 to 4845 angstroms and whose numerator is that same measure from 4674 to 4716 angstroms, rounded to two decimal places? -1.11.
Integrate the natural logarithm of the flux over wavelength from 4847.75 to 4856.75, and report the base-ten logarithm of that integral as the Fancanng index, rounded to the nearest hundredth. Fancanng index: 1.39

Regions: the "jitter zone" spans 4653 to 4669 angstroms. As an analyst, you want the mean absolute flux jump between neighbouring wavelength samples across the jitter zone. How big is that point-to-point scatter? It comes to 0.91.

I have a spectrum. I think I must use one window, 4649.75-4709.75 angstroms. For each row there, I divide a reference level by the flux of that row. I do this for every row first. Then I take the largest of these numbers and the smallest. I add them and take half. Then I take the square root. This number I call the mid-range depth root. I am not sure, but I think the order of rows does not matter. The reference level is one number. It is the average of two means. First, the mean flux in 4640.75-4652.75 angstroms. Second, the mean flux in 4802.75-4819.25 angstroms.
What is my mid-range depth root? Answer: 1.06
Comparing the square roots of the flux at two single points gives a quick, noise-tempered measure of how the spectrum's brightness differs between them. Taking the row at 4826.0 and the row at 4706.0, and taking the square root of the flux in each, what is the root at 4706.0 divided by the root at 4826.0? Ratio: 0.95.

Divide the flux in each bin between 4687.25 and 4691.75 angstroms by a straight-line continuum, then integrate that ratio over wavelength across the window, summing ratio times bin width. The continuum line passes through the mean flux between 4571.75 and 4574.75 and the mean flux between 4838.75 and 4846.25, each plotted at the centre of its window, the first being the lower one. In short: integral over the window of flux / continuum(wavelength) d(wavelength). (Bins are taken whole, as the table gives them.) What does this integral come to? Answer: 4.37 angstroms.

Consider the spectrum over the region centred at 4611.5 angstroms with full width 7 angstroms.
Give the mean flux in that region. 16.5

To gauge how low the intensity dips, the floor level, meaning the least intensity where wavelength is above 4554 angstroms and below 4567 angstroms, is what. 13.63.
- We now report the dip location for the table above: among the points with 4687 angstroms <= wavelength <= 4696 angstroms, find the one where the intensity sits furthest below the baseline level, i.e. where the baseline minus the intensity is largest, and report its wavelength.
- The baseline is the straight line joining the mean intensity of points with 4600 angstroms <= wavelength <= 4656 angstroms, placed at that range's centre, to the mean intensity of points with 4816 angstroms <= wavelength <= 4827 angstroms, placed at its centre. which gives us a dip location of 4694.0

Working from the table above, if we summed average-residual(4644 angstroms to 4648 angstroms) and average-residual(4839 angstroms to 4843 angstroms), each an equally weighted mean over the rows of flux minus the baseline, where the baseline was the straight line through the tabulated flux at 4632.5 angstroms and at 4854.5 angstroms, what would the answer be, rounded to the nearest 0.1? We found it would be -0.1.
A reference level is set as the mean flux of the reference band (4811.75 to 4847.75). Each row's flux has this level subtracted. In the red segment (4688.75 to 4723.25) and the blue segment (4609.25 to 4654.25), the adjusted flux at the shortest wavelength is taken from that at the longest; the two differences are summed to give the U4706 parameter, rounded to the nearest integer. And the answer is 0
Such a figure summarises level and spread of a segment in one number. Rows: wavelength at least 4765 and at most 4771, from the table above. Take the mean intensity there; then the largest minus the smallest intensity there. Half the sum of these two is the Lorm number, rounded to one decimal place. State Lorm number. 9.2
